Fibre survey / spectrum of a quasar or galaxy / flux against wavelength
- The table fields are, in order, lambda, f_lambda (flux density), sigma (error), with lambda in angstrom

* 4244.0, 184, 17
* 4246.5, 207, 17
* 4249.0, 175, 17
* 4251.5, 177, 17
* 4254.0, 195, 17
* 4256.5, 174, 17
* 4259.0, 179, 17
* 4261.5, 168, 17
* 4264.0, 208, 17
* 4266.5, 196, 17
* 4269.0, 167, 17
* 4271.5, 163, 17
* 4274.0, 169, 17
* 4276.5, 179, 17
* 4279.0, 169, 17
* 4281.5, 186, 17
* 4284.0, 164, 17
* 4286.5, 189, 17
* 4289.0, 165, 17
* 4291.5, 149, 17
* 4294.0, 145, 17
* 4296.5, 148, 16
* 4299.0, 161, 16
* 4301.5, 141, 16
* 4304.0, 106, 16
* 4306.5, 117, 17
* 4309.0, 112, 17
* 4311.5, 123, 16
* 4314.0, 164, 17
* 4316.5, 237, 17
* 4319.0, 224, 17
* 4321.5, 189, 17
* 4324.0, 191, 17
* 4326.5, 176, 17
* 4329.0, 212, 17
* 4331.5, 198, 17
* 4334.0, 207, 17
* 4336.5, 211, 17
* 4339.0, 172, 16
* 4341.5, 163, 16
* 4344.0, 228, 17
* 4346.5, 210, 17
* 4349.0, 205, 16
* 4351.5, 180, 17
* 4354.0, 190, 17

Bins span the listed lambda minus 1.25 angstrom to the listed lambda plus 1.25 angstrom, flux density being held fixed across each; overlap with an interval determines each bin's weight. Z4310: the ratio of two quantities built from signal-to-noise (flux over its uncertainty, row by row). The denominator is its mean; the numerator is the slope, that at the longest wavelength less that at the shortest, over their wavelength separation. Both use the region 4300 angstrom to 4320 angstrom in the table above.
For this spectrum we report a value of 0.027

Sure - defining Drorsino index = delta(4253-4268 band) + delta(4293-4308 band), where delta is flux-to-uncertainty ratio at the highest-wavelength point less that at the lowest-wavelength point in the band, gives -2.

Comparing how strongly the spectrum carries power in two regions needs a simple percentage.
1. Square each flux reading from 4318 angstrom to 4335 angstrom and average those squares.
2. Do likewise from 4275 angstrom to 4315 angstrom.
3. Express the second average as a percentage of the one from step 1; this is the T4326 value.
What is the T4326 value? 59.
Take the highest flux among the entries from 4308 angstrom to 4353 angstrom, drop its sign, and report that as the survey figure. 237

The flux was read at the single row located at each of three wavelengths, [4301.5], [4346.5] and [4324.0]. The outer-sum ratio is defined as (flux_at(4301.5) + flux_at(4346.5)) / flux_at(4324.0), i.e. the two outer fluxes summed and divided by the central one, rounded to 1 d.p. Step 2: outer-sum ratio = 1.8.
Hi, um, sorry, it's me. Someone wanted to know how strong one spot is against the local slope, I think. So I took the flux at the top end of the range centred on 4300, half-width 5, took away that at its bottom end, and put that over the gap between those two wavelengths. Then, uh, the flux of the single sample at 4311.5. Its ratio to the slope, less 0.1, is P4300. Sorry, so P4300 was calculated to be -22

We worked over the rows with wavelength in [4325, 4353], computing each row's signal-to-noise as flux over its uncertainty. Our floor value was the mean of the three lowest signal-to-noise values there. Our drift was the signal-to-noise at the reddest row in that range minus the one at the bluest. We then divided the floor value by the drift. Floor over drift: 44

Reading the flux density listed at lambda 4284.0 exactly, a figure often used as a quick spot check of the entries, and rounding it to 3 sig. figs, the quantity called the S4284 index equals 164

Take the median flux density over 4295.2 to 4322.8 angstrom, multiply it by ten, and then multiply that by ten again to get 14800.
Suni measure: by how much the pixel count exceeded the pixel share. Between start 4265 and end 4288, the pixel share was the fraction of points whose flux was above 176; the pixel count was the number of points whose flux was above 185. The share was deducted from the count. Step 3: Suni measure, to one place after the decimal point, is 2.6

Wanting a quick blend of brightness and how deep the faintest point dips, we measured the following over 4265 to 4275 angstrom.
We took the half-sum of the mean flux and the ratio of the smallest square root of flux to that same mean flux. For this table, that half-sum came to 87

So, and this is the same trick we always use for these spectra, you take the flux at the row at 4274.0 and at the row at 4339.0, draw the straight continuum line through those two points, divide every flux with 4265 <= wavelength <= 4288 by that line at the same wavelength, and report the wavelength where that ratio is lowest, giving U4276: 4271.5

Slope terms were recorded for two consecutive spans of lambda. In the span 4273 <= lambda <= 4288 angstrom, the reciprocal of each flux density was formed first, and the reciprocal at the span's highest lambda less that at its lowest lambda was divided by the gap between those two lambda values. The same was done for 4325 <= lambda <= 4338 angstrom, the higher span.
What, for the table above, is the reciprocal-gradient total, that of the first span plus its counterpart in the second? -0.0001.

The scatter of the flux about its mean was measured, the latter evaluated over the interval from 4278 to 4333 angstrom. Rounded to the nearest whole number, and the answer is 35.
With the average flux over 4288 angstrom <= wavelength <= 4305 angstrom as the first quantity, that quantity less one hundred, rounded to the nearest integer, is 45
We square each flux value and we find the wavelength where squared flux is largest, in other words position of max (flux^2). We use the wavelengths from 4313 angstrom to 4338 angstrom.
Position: 4316.5 angstrom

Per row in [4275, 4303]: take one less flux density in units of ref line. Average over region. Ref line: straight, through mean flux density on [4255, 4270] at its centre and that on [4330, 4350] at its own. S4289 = 0.13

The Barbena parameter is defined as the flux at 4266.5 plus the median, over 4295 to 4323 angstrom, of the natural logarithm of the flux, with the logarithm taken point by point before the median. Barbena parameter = 201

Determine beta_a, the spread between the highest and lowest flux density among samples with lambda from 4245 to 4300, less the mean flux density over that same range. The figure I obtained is -111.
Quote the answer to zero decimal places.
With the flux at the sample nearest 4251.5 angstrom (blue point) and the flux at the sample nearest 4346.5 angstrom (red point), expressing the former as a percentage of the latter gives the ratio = 84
